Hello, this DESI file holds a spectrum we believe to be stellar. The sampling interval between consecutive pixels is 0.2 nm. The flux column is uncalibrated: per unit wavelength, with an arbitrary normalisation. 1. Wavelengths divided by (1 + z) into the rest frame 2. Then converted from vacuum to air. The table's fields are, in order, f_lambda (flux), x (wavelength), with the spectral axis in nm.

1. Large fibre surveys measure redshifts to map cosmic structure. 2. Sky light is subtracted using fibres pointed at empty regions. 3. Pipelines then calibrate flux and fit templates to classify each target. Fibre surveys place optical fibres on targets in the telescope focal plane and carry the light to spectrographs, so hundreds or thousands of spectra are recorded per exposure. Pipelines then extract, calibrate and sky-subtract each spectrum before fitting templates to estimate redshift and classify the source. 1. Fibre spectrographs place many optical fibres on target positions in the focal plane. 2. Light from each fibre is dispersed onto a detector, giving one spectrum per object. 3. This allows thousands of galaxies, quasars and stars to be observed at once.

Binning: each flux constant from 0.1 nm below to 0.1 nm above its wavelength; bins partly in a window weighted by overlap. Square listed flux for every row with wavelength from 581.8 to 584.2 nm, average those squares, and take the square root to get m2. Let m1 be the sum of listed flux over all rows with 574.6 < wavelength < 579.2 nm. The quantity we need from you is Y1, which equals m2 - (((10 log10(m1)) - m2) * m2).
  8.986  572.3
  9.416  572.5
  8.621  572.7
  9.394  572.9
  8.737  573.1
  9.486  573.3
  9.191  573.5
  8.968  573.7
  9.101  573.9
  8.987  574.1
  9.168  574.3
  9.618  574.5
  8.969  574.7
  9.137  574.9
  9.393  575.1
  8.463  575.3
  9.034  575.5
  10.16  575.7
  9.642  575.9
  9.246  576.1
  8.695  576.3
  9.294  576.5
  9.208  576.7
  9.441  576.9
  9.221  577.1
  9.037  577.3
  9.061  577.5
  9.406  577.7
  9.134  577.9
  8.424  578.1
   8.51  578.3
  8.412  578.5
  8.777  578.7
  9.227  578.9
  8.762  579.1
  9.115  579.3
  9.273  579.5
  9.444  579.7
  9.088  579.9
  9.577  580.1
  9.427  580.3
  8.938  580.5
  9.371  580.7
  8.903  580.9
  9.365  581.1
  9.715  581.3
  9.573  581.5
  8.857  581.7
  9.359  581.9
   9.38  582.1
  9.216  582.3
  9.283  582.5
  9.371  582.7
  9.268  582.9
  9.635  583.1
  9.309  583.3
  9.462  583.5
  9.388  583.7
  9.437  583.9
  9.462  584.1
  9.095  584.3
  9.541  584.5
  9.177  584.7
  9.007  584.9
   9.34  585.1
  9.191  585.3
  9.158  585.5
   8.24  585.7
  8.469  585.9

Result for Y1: -120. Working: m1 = 209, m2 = 9.4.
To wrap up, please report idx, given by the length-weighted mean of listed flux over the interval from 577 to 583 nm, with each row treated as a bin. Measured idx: 9.15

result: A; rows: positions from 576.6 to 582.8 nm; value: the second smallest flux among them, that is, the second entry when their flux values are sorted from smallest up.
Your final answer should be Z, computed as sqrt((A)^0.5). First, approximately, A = 8.424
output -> 1.70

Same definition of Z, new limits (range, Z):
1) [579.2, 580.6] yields 1.74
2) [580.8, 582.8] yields 1.73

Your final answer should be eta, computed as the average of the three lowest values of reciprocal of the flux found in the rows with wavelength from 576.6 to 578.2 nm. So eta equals 0.107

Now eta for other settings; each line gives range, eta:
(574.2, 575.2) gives 0.107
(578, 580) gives 0.107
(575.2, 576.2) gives 0.103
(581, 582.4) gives 0.105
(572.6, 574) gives 0.107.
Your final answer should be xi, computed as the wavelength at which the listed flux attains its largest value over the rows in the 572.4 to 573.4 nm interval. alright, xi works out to 573.3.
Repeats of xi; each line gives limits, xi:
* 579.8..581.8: 581.3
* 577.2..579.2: 577.7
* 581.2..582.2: 581.3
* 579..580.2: 580.1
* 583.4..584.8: 584.5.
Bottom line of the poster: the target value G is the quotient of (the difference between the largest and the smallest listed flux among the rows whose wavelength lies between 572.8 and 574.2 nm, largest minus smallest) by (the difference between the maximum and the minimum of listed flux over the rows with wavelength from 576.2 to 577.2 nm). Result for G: 1.0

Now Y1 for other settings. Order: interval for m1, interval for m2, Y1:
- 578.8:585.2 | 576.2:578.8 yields -132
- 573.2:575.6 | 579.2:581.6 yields -94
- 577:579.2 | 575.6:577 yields -89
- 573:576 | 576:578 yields -103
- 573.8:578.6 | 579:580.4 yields -122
